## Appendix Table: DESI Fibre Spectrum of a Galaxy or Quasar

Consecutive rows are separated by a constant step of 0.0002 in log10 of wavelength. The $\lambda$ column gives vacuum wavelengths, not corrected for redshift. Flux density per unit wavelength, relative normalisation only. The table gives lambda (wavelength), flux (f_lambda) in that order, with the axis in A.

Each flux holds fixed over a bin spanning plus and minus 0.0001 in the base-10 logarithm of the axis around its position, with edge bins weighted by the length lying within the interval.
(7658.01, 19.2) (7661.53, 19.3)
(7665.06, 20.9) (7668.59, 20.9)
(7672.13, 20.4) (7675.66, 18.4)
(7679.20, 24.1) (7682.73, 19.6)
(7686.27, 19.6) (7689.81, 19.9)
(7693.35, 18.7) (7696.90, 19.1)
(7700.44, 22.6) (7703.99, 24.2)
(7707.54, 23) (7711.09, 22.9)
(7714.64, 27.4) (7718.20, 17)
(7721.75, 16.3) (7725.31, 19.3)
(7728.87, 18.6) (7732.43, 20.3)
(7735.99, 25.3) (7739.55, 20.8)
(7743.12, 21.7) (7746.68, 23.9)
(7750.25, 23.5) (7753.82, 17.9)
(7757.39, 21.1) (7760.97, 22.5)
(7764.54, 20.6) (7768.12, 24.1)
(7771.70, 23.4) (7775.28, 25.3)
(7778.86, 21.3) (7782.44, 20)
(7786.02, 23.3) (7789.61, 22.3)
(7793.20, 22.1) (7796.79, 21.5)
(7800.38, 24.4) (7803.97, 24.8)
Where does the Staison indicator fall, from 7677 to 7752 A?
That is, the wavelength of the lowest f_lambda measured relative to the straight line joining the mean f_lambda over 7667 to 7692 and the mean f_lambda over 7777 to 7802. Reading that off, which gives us 7721.75 A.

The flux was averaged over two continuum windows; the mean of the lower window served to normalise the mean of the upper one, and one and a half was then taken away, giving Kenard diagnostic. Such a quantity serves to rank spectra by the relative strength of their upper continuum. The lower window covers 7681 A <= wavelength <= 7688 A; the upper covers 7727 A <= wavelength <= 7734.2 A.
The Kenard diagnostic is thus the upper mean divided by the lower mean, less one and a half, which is -0.51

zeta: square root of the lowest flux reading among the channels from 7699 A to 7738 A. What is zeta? 4.04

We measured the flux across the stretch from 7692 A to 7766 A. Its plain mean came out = 21.3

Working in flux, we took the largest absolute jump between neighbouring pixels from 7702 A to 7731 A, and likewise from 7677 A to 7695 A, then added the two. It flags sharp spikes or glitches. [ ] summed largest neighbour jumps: 15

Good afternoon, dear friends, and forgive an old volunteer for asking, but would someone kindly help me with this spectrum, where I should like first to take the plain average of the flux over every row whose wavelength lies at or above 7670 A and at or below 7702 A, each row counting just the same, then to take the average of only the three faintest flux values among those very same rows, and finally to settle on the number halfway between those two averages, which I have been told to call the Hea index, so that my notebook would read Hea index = 19.5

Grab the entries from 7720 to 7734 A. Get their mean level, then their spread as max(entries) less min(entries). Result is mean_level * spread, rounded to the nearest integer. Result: 74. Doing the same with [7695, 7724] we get 239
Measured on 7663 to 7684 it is 118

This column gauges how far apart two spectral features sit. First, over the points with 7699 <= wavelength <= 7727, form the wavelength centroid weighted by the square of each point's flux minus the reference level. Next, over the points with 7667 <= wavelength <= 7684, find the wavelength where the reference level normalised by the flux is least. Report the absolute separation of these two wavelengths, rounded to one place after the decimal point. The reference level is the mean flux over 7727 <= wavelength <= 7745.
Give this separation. 37.0 A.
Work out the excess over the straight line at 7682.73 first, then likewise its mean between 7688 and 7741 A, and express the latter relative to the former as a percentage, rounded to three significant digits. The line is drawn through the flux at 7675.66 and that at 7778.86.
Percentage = 153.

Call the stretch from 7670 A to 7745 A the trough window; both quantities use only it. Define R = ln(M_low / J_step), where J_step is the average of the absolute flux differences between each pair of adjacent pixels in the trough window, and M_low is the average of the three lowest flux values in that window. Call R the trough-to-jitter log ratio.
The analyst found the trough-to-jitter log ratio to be 1.89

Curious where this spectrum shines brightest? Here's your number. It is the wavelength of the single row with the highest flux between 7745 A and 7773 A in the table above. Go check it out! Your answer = 7768.12 A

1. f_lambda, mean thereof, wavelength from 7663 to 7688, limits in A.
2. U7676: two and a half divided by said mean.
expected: 0.122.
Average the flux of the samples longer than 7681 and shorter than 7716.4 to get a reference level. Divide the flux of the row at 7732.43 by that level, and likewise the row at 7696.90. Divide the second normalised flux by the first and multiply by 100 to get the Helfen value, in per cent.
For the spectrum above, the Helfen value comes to 94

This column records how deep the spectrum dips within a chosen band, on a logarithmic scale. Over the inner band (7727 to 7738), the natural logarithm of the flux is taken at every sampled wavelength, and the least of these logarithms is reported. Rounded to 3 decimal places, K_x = 2.923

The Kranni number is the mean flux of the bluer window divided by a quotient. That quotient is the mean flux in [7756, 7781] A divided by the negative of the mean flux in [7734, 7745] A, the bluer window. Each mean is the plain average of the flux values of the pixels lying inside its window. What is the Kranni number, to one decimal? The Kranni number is -22.6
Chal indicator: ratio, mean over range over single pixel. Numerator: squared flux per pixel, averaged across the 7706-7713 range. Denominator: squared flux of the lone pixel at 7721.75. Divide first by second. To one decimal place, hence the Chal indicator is 2.0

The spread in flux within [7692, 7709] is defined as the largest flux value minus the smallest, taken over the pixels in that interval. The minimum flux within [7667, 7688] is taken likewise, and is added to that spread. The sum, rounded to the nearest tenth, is 23.9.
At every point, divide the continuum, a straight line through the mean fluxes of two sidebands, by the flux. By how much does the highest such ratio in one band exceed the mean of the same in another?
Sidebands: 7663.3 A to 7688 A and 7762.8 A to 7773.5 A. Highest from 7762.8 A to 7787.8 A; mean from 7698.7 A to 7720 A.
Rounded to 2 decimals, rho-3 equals 0.20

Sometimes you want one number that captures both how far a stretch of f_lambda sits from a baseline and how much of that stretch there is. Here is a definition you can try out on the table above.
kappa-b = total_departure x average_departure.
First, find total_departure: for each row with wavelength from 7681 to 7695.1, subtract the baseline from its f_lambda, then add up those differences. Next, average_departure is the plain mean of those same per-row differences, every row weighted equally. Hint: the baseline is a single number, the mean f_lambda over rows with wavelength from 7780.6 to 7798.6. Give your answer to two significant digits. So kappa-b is 23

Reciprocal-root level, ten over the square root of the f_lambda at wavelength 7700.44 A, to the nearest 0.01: 2.10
